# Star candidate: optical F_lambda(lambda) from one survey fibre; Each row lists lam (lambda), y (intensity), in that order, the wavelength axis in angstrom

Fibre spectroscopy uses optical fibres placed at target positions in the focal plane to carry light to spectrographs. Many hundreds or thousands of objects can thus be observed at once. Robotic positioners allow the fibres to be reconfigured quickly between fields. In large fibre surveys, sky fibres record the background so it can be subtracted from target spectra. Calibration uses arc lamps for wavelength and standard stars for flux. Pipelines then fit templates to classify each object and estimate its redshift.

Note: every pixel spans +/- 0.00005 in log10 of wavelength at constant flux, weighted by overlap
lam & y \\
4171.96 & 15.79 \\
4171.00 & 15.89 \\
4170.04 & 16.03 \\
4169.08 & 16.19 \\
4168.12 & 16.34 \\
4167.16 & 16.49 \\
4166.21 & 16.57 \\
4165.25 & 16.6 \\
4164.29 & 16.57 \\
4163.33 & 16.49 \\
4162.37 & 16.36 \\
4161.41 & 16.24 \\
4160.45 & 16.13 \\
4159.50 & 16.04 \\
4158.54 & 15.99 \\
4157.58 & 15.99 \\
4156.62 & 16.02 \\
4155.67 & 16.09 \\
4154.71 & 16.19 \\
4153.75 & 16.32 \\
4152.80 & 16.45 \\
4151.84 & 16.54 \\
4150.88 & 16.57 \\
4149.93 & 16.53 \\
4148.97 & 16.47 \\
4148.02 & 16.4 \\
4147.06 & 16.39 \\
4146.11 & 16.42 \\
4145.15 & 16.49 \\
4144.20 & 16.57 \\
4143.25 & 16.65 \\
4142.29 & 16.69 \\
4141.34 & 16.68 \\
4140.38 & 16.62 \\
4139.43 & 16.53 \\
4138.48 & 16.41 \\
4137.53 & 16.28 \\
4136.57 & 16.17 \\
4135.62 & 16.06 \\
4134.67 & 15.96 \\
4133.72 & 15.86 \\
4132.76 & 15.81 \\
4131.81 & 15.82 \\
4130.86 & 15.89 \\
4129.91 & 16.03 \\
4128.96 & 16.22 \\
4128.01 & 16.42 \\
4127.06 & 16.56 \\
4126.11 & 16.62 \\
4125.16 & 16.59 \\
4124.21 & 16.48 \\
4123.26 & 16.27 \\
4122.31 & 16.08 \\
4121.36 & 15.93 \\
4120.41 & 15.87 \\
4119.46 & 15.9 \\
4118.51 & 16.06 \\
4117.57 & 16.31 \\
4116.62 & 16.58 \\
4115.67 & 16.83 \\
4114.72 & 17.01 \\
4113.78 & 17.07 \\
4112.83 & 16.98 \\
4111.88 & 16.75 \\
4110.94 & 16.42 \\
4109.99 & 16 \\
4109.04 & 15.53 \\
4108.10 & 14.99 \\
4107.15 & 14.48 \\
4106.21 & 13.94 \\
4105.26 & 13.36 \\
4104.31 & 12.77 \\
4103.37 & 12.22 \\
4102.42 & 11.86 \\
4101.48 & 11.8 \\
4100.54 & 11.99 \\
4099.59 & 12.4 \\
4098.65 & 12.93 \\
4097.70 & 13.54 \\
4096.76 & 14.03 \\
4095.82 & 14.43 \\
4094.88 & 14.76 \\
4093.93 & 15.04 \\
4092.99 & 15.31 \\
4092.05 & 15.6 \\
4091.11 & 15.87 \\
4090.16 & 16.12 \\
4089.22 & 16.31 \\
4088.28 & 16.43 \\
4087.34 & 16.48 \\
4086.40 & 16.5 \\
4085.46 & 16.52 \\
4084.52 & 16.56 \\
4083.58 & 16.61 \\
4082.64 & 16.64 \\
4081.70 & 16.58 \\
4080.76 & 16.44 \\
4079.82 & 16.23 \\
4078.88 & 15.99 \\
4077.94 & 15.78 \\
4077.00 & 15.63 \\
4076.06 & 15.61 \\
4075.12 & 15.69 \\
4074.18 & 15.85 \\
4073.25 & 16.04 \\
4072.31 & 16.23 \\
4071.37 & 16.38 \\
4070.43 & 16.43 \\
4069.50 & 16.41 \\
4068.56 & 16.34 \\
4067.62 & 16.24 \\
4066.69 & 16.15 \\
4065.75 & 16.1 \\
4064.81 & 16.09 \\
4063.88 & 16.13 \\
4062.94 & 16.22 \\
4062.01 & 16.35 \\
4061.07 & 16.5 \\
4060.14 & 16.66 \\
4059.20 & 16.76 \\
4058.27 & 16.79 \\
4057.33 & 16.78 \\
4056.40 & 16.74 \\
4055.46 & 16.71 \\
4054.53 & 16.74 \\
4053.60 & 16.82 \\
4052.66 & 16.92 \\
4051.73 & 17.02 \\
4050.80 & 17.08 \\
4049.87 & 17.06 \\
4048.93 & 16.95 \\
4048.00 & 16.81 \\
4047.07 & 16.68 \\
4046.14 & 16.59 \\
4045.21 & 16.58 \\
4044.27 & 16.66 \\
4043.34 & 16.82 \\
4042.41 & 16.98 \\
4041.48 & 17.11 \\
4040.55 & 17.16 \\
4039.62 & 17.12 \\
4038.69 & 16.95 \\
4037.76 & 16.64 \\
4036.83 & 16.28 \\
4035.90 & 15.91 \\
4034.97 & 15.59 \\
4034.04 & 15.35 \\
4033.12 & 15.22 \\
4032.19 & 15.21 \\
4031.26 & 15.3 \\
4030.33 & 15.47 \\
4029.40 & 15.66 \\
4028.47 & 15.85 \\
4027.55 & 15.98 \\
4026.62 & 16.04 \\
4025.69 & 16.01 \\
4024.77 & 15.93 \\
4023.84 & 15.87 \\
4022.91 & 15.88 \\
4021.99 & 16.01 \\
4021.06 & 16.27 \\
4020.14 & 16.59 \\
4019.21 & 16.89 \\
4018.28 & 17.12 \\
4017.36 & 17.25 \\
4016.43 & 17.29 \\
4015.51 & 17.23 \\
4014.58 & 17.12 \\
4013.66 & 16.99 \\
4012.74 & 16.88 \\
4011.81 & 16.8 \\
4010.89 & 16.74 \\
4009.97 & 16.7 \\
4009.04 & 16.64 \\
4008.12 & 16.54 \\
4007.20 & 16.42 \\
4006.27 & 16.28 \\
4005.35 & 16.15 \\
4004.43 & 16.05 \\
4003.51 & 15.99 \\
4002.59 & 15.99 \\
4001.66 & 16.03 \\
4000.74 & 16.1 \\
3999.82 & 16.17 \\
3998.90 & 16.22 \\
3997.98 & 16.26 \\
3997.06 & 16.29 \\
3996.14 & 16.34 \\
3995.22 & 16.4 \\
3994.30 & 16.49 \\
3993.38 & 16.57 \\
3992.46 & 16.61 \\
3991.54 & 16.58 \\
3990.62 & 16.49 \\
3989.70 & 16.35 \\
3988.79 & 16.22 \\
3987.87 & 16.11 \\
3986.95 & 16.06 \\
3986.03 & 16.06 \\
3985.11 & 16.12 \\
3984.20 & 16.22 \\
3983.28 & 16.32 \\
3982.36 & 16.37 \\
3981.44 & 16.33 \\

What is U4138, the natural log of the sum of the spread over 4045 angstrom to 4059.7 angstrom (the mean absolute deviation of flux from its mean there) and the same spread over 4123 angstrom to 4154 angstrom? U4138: -1.1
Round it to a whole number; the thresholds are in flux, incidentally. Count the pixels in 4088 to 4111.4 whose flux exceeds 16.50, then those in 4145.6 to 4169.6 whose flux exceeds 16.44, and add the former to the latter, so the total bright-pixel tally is 10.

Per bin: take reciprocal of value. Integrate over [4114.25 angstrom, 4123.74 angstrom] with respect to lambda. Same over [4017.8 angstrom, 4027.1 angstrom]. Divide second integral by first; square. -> 0.96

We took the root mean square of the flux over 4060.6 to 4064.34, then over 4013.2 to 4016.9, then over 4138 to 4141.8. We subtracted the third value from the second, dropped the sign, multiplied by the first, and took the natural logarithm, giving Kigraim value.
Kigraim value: 2.28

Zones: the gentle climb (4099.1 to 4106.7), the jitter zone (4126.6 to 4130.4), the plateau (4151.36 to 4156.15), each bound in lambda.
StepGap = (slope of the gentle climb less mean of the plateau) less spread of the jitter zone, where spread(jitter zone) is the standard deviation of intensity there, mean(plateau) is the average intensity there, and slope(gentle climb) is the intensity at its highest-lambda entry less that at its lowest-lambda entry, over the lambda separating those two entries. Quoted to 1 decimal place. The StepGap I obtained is -16.3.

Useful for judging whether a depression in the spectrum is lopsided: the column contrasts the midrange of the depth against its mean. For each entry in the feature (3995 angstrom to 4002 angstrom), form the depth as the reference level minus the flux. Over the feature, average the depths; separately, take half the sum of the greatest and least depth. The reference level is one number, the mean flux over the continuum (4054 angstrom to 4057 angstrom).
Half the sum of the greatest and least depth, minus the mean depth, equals 0.01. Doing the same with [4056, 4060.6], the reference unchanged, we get 0.02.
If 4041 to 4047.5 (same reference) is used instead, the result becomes -0.07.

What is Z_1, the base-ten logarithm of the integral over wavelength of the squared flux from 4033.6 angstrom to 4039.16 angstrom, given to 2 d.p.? 3.16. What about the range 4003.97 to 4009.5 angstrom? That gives 3.17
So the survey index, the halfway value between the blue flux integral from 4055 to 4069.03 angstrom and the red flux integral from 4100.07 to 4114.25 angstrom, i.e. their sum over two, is 217.5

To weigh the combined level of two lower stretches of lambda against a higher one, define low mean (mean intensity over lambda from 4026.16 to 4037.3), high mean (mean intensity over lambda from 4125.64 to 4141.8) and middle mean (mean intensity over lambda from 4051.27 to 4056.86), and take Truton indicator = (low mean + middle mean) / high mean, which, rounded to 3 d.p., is 2.001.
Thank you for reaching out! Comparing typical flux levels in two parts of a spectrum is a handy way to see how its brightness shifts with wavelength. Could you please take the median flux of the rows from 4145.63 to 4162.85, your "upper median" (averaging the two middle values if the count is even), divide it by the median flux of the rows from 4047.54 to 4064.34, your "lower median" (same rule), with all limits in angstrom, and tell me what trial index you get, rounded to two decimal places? 0.97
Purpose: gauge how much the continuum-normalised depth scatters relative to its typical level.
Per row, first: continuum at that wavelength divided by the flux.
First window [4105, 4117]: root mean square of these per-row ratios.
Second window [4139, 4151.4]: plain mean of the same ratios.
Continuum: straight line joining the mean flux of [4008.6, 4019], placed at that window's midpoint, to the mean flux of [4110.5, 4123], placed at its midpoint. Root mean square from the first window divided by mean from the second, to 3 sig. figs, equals 1.07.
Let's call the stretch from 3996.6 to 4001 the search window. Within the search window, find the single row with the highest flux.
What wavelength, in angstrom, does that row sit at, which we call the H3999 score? 3997.06 angstrom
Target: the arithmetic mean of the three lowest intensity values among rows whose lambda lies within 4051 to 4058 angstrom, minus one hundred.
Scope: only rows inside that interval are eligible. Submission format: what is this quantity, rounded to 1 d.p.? -83.3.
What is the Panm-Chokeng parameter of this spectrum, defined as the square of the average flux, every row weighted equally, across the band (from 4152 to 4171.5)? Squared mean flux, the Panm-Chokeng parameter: 264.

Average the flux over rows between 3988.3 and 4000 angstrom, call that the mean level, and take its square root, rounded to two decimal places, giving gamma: 4.05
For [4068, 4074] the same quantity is 4.04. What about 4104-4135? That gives 3.99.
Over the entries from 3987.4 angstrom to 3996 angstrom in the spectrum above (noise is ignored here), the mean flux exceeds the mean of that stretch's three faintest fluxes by 0.20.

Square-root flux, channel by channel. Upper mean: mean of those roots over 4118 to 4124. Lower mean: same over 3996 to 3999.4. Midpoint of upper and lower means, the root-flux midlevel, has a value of 4.02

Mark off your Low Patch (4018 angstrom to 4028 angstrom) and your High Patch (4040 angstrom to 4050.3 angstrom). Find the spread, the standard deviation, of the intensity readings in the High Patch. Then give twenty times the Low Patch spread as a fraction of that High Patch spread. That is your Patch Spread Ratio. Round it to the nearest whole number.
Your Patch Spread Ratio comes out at 41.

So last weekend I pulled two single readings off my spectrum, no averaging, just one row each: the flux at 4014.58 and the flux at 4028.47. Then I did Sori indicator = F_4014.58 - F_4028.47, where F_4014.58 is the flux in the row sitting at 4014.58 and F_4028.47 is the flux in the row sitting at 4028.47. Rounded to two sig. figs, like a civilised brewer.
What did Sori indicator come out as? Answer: 1.3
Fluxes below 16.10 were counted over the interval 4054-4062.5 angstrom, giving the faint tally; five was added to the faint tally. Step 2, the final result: 5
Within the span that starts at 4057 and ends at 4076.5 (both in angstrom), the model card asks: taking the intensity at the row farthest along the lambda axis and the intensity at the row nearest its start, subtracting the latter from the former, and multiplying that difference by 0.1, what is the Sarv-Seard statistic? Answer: -0.12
